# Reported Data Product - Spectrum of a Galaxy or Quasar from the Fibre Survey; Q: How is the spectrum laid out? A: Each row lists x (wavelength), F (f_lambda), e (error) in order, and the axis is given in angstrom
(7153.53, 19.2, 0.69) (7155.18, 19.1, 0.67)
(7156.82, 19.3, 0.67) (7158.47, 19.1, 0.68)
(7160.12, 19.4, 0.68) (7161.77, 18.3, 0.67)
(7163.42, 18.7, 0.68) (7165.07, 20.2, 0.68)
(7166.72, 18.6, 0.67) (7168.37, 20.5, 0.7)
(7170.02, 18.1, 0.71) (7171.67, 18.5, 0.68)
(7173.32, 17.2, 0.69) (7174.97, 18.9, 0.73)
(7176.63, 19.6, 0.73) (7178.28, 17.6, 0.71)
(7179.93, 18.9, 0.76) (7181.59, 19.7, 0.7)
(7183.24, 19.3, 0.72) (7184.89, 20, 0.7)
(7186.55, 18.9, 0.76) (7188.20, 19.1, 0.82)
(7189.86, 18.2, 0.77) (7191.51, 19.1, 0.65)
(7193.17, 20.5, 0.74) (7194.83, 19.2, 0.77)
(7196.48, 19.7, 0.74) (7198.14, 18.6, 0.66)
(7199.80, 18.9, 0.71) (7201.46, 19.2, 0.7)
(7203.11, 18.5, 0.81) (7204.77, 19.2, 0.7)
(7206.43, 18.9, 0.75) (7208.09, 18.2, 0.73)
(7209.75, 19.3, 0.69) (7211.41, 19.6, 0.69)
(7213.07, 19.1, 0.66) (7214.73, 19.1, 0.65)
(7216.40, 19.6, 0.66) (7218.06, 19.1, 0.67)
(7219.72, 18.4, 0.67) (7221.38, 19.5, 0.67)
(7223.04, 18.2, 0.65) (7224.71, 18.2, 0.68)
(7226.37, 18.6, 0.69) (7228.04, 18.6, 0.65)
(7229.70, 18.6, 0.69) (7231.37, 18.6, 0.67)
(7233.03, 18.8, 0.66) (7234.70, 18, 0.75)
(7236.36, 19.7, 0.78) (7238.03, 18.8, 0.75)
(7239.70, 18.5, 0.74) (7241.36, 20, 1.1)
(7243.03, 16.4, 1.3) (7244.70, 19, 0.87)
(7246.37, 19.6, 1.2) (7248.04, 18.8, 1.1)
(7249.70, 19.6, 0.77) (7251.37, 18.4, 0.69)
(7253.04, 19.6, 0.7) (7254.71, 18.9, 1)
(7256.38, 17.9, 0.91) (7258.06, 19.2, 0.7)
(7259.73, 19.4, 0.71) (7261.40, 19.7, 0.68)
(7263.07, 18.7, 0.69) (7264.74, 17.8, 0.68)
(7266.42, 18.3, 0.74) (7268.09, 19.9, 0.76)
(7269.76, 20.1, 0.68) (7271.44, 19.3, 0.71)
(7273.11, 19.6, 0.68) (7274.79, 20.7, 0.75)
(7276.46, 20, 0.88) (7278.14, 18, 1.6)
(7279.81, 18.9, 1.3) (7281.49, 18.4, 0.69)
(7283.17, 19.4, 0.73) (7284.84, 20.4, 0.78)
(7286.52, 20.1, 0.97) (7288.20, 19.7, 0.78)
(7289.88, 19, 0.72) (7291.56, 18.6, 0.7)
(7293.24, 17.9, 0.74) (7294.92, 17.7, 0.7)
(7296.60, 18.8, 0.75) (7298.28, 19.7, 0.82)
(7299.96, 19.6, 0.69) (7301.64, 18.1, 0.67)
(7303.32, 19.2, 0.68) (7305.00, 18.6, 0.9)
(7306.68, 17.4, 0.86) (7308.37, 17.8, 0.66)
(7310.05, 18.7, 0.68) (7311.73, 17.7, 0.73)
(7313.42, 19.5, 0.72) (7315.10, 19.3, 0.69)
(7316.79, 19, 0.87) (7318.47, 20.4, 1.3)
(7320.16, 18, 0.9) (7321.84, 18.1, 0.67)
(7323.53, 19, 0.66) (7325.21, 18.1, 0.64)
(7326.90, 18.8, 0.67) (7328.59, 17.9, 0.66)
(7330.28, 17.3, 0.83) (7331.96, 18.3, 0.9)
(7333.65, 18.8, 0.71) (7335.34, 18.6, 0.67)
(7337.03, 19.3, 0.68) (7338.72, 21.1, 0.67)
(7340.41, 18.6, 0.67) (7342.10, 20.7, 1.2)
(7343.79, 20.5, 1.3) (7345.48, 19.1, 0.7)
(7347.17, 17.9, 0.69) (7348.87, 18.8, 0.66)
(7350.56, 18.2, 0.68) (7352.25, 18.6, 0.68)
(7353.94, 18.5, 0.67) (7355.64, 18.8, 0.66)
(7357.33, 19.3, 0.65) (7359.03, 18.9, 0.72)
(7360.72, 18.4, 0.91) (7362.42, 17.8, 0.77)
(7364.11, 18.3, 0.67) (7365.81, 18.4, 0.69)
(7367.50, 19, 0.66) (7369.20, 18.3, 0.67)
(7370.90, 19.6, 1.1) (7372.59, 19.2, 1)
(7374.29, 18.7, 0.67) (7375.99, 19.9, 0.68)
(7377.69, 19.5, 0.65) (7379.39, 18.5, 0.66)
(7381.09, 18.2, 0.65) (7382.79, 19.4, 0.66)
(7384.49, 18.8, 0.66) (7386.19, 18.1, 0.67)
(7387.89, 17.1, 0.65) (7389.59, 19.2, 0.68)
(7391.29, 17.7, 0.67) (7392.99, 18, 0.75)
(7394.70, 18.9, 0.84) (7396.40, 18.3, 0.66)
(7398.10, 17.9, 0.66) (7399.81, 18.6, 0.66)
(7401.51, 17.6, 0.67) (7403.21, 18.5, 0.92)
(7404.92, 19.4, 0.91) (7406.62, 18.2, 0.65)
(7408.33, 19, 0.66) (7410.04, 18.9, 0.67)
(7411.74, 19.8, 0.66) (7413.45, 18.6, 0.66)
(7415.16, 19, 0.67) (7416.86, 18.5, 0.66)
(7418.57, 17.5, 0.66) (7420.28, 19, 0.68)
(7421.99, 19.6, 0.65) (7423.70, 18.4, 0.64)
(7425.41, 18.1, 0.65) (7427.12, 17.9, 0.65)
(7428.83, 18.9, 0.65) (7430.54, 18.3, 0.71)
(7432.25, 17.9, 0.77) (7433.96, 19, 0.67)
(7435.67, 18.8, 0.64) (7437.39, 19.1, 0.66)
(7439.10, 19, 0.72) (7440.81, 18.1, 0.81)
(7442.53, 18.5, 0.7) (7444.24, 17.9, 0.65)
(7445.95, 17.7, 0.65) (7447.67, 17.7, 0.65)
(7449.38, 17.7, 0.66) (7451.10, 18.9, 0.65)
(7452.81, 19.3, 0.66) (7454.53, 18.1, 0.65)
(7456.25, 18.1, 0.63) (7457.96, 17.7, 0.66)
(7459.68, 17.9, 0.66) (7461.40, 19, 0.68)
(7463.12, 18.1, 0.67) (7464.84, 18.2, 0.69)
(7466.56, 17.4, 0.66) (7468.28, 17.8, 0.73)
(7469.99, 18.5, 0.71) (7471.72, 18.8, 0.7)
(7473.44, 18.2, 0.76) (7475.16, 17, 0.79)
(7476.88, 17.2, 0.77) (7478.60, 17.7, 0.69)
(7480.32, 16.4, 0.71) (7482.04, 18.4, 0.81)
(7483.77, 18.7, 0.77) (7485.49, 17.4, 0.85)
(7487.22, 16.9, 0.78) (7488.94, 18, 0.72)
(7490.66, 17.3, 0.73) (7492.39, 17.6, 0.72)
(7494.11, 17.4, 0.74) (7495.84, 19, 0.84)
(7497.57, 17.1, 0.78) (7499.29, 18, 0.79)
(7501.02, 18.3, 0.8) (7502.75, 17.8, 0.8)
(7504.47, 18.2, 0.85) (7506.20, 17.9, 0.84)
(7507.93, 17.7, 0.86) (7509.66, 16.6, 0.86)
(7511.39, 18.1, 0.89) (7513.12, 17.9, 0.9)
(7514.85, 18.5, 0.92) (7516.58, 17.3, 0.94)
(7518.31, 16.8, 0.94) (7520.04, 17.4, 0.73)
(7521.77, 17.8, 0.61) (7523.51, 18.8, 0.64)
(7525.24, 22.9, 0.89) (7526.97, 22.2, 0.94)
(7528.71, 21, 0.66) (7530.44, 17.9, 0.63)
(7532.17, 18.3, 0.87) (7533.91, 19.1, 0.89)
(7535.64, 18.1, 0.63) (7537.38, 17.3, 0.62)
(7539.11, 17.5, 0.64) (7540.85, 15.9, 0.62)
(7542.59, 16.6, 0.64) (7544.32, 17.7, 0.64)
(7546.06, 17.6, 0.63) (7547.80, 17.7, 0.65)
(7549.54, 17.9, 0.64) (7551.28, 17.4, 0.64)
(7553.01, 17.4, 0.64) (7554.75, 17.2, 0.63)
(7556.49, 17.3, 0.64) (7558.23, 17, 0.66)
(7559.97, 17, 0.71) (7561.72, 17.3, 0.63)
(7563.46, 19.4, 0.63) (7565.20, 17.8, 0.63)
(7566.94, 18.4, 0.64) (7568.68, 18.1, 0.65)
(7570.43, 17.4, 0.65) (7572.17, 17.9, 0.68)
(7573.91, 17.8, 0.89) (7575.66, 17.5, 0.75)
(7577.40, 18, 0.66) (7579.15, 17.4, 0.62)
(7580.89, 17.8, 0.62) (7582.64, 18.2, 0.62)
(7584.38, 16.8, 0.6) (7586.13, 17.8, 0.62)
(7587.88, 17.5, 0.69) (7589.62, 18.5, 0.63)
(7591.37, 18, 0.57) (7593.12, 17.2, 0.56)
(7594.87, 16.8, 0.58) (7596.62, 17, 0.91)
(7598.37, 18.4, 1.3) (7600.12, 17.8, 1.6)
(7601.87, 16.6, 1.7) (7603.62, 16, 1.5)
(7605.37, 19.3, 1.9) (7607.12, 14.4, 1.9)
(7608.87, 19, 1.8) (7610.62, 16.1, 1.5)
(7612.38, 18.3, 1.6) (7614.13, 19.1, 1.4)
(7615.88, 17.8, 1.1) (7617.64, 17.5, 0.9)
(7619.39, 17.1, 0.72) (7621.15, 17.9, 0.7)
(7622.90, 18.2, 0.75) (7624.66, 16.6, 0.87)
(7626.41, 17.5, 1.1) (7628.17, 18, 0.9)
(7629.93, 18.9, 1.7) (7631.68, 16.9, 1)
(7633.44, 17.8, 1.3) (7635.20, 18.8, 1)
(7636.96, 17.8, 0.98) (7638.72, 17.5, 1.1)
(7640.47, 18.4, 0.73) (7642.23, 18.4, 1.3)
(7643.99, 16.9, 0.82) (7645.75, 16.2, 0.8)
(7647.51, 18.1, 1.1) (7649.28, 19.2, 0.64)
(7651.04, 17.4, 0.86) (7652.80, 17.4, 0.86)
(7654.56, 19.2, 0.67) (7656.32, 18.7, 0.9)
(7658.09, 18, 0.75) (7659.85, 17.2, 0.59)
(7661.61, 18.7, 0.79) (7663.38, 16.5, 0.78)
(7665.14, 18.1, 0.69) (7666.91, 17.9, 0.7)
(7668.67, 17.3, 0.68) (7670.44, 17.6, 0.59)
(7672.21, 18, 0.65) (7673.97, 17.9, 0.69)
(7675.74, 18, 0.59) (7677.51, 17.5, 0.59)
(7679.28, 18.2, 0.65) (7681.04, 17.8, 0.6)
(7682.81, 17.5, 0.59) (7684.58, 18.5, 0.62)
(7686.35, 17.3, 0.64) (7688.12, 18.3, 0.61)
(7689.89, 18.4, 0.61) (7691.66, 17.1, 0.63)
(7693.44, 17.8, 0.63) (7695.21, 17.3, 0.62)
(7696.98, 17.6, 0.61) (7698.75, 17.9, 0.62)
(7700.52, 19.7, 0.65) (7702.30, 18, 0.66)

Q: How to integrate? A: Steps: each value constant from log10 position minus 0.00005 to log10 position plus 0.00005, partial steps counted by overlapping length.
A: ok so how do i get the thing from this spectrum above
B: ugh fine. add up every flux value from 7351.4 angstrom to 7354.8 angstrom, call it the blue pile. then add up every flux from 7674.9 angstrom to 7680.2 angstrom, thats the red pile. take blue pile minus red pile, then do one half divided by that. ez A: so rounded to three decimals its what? -0.030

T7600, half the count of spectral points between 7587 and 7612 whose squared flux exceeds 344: 1.0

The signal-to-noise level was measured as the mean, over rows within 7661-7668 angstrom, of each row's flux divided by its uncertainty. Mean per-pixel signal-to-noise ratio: 24.2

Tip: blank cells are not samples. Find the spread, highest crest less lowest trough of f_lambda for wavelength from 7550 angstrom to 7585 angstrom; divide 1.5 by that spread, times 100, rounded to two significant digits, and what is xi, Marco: 58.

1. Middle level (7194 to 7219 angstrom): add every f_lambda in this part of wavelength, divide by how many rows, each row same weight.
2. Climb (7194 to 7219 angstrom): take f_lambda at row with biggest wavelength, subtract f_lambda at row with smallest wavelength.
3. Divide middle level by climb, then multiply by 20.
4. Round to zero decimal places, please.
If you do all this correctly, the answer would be -3816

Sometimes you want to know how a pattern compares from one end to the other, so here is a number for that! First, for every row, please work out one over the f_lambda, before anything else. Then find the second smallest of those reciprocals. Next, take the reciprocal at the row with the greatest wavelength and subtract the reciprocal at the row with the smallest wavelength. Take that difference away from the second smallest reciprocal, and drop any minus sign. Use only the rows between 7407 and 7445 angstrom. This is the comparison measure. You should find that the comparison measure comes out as 0.048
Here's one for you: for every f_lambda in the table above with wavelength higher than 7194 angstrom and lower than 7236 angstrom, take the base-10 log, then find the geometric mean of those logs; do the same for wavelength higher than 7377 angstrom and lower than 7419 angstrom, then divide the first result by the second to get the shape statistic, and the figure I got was 1.01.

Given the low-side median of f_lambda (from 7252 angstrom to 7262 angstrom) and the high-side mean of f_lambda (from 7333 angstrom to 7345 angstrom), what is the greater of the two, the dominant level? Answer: 19.7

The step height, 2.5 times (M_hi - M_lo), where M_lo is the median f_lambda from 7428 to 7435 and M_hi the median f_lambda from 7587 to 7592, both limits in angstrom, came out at -1.5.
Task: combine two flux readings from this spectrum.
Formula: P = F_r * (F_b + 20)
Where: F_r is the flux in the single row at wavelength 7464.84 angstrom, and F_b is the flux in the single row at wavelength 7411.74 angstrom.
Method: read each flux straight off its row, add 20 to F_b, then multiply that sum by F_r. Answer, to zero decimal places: 724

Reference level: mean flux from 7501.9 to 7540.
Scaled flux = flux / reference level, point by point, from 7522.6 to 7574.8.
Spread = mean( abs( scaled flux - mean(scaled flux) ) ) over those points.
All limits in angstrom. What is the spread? 0.055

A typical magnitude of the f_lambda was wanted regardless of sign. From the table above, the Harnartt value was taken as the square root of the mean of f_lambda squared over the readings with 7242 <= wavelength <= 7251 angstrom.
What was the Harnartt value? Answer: 18.7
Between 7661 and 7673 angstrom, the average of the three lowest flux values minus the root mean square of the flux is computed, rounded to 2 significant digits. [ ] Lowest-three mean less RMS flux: -0.61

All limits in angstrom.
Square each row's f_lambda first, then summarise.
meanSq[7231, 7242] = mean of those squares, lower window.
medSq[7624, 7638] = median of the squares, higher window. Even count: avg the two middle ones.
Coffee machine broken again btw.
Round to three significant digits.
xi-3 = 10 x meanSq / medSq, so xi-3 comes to 11.3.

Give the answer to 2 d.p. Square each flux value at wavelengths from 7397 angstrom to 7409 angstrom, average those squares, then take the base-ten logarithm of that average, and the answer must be 2.53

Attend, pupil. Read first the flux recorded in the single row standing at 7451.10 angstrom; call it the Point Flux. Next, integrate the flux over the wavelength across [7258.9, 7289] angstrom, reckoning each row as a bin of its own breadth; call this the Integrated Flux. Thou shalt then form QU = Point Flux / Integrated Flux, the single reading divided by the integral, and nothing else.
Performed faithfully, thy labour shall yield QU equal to 0.032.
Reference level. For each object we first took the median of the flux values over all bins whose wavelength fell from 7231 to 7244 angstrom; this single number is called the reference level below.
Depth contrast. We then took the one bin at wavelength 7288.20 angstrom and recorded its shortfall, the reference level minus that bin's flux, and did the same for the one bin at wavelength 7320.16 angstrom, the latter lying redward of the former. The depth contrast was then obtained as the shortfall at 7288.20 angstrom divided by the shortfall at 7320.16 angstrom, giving -1.4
